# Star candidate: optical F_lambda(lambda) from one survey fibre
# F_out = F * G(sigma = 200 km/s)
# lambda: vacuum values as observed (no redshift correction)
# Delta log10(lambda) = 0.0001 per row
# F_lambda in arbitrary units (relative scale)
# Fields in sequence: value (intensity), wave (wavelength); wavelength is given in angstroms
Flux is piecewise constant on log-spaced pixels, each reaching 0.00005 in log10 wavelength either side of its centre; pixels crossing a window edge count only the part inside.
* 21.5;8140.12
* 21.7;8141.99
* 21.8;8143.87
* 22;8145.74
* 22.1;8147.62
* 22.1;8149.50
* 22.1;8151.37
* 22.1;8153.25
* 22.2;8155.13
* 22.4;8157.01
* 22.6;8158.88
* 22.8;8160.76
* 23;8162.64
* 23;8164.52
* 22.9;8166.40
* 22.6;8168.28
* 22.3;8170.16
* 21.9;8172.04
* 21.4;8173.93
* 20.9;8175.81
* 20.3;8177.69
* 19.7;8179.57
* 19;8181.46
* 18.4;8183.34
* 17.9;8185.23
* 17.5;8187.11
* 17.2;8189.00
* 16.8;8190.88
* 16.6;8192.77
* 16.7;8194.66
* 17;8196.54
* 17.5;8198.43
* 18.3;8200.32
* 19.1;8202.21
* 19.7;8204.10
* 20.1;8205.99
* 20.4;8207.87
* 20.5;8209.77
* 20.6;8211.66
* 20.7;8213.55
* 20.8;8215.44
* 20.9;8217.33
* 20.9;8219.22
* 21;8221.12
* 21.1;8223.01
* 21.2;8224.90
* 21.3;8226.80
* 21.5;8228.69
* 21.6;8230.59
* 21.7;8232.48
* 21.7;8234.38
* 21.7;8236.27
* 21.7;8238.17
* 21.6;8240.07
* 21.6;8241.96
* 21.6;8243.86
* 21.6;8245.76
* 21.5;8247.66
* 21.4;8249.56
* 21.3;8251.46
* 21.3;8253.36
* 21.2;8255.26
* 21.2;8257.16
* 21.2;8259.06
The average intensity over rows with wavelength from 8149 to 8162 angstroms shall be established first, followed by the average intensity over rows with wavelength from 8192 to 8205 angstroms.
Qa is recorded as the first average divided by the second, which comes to 1.25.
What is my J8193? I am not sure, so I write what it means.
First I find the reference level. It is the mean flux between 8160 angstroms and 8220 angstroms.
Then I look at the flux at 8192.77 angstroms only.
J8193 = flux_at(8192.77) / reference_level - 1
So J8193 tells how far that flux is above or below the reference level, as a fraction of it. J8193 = -0.17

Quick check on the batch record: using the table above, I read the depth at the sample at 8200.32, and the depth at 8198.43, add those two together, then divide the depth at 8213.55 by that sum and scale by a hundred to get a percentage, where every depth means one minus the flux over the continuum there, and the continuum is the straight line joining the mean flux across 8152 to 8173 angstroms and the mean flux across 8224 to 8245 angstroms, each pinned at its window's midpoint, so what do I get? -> 14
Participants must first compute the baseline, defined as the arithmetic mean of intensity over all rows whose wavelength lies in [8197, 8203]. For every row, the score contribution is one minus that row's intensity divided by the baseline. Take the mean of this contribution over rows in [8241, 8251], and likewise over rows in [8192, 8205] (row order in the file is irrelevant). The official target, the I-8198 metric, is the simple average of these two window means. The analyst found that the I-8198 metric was -0.08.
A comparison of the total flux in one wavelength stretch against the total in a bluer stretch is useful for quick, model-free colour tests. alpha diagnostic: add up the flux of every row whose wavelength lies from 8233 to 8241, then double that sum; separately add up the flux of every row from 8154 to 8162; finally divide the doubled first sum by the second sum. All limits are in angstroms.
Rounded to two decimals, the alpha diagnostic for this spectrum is 1.93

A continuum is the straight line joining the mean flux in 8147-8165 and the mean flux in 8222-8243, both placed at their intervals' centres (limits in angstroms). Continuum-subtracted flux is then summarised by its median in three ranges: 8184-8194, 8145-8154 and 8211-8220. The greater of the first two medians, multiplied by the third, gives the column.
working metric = 0.4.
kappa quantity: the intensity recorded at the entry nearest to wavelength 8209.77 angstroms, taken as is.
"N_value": 20.5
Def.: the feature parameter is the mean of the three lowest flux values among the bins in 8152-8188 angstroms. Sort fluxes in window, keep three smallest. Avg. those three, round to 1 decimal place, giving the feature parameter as 17.9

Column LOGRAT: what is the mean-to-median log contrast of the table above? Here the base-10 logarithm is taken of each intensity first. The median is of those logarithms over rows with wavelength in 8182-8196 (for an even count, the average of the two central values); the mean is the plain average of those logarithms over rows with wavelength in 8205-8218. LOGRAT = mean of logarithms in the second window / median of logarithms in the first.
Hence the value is 1.063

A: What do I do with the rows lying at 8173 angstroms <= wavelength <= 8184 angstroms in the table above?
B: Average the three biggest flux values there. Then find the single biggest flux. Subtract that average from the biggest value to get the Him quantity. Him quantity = 0.53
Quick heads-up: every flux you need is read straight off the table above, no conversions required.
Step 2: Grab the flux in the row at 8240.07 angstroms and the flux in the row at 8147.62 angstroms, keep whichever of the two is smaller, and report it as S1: 21.6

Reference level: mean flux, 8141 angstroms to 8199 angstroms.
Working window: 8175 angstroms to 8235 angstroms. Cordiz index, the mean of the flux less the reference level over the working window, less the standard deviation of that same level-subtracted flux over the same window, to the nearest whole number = -3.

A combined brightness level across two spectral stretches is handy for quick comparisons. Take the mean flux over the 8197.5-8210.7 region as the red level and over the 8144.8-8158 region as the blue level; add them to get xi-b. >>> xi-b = 41.5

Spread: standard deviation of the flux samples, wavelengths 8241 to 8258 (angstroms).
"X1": 0.2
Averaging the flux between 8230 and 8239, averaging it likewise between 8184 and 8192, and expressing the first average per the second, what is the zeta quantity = 1.2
